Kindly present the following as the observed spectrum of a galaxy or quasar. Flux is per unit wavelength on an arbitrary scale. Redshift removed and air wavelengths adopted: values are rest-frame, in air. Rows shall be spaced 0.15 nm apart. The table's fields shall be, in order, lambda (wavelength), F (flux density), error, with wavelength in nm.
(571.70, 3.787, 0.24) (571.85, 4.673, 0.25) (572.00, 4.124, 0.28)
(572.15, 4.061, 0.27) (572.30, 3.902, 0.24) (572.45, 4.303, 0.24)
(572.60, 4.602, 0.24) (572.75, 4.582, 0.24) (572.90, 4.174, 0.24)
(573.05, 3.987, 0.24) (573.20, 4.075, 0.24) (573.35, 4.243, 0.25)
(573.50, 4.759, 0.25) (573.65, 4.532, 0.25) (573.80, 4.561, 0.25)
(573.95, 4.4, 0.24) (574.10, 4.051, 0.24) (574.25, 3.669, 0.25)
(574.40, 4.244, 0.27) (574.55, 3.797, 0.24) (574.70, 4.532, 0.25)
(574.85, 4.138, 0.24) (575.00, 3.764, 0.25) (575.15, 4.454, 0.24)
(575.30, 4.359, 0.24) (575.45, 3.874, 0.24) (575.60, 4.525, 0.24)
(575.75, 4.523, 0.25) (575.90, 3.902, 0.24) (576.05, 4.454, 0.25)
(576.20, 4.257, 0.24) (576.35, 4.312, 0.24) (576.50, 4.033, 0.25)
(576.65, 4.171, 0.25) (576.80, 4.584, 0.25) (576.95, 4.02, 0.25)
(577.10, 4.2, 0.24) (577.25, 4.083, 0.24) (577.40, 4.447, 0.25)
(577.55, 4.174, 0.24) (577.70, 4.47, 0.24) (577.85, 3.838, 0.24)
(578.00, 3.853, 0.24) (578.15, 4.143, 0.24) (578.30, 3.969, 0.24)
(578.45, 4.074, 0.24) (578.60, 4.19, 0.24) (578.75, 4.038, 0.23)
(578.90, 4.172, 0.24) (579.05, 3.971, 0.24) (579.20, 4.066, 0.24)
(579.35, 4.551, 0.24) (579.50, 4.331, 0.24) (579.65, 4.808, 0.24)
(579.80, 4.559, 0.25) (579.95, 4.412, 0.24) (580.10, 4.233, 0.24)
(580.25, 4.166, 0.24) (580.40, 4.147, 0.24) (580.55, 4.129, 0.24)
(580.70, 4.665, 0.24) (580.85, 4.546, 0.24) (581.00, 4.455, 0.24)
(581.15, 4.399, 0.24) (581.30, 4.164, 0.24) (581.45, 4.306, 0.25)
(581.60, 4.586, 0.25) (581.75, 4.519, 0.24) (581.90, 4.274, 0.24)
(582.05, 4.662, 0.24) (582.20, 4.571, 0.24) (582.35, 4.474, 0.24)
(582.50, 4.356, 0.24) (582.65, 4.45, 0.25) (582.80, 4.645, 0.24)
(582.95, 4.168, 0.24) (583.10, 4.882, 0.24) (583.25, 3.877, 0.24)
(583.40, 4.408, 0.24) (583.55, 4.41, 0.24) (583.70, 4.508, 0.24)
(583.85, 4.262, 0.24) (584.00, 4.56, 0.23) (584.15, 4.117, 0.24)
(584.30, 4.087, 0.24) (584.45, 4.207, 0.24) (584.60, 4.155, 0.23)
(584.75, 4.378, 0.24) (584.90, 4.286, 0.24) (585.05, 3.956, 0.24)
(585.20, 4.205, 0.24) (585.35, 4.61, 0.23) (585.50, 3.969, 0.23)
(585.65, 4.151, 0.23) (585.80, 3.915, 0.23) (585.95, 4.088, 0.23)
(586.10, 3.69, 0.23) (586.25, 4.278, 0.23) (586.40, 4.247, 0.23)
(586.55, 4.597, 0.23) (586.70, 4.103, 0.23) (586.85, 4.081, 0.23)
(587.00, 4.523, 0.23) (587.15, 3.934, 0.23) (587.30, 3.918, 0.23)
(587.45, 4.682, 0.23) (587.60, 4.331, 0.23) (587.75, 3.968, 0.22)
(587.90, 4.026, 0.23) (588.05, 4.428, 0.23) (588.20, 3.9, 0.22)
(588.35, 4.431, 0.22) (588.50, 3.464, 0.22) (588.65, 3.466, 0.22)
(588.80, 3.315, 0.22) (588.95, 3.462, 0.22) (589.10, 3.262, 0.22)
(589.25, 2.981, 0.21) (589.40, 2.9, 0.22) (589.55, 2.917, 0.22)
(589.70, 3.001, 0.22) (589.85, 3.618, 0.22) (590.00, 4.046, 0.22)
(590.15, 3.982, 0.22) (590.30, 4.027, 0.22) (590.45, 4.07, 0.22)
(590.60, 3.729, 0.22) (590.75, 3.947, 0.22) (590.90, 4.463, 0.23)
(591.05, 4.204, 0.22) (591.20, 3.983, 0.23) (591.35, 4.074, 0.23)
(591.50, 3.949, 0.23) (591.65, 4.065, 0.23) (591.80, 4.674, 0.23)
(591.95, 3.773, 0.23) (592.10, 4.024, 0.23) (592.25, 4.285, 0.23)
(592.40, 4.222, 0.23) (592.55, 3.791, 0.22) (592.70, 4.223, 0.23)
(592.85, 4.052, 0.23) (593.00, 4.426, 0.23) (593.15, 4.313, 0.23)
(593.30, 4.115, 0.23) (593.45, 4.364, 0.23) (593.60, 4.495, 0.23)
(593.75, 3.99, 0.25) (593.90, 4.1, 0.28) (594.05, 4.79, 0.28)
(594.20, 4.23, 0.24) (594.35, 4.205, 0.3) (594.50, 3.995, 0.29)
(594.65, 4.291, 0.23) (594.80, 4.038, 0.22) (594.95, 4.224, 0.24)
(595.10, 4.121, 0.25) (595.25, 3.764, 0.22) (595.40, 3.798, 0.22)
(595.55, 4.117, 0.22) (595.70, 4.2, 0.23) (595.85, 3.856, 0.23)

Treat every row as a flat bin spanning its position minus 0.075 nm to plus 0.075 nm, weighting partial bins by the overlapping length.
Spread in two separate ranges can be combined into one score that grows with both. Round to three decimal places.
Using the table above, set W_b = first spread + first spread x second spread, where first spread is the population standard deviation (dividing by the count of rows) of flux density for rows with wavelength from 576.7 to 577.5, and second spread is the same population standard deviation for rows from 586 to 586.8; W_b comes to 0.279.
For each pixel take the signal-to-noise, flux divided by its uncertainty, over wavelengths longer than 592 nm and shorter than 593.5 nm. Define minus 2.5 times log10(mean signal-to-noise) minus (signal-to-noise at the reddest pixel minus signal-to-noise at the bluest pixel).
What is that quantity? -4.6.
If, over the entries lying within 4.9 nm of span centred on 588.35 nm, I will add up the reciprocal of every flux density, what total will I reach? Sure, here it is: 8.7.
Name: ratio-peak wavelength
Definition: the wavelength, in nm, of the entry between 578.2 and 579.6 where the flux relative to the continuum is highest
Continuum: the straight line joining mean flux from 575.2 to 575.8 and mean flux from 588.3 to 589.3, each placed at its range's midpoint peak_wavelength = 579.35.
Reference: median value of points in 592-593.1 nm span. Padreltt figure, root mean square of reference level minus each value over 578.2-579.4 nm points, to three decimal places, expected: 0.200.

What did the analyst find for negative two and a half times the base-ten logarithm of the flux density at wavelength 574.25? -1.41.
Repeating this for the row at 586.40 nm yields -1.57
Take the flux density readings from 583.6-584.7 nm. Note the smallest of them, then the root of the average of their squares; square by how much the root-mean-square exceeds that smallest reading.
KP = 0.0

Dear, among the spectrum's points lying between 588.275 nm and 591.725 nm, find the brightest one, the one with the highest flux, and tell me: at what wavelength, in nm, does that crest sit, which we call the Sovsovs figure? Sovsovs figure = 590.90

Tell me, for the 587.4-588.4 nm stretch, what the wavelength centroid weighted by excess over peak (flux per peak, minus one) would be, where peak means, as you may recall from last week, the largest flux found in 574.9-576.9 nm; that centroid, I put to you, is 587.97 nm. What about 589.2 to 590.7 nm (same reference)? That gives 589.76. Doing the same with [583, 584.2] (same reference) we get 583.73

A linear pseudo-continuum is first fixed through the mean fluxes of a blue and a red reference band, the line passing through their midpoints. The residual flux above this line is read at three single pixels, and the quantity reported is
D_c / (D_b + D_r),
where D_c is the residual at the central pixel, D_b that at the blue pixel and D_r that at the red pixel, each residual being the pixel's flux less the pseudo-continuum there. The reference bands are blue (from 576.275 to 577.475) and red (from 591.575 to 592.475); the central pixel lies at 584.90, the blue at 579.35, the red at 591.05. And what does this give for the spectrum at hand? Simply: 0.24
